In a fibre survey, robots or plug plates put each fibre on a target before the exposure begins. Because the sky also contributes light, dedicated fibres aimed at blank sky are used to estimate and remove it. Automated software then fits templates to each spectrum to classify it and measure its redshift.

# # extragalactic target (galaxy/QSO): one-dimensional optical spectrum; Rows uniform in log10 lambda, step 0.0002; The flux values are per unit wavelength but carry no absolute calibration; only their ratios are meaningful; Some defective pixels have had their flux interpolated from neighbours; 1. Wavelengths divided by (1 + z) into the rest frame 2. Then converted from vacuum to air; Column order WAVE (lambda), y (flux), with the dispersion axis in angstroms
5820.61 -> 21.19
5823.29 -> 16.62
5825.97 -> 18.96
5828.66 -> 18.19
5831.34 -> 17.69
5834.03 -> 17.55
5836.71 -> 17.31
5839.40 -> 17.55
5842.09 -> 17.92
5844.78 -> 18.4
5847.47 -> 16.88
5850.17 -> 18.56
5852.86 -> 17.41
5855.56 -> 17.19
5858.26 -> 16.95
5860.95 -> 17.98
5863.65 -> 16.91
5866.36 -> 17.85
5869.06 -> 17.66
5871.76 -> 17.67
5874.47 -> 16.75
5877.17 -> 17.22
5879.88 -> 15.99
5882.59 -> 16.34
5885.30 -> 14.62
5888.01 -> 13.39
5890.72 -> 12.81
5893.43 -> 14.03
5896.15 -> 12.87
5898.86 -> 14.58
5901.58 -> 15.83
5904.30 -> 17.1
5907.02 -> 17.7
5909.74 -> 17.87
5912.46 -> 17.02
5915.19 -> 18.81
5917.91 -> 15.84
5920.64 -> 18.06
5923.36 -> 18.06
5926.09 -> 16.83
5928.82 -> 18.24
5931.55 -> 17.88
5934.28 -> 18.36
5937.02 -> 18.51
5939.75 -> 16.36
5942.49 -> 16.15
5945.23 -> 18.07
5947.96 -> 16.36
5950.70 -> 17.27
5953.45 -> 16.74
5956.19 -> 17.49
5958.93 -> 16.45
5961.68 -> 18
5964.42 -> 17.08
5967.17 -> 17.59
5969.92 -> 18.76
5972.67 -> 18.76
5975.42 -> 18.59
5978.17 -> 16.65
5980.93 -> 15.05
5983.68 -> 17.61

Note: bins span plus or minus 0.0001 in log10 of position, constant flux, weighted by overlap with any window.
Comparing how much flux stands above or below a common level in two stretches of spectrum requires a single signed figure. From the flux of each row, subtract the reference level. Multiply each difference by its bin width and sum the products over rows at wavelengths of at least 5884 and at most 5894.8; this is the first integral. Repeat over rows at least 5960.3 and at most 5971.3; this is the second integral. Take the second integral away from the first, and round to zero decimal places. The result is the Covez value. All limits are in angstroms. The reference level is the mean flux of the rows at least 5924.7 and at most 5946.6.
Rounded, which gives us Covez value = -45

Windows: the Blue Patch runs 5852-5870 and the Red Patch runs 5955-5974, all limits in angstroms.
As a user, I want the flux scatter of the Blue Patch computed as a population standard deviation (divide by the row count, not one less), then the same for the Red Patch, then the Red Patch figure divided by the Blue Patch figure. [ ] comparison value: 1.99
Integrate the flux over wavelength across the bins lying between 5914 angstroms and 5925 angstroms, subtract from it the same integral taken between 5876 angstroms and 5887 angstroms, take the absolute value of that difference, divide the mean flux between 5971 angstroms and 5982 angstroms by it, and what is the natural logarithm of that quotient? -0.1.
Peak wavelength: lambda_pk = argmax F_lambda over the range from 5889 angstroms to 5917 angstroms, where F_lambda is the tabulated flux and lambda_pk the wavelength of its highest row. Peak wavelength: 5915.19 angstroms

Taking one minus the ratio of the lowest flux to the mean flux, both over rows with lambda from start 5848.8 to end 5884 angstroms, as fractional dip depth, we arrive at 0.074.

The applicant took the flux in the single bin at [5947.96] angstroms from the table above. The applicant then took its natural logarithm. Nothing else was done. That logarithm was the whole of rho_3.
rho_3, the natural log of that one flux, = 2.79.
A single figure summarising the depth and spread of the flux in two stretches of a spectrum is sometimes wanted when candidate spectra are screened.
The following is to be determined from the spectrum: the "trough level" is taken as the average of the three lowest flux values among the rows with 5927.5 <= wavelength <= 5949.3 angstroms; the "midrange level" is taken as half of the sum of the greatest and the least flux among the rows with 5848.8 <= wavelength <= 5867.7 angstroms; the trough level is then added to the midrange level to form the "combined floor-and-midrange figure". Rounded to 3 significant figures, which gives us 34.0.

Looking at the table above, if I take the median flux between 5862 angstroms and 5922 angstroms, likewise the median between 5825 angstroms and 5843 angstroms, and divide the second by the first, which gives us 1.051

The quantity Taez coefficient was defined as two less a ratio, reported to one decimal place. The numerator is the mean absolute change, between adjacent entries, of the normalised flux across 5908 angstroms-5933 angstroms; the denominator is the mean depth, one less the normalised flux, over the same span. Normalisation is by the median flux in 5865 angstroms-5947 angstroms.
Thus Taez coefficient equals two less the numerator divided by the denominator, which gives 4.4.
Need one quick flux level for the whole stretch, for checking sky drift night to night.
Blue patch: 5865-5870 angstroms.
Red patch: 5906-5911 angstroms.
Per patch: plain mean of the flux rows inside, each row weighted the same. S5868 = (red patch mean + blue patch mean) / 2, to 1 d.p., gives 17.8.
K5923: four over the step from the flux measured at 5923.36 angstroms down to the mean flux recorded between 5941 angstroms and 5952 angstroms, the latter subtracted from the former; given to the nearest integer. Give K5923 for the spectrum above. 4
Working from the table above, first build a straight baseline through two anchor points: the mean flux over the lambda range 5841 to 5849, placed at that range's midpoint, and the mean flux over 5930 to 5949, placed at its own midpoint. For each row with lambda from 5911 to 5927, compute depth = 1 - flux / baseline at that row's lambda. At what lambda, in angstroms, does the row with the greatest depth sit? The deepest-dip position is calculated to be 5917.91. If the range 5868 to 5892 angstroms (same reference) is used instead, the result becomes 5890.72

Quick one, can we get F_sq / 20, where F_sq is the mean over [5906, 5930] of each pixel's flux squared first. 15.5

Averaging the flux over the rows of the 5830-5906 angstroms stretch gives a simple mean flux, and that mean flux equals 16.5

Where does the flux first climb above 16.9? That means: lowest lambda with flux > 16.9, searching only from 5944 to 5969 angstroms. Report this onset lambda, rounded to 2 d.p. 5945.23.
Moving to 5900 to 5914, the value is 5904.30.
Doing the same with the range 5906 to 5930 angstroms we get 5907.02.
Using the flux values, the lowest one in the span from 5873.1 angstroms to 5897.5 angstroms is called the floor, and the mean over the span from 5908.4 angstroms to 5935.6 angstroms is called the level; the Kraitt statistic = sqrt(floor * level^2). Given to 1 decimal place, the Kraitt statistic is 63.3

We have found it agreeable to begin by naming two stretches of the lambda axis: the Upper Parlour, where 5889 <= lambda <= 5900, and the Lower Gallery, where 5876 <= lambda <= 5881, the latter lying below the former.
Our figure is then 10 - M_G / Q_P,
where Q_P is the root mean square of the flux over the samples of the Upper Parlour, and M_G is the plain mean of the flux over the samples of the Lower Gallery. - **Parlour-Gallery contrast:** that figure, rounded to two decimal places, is 8.78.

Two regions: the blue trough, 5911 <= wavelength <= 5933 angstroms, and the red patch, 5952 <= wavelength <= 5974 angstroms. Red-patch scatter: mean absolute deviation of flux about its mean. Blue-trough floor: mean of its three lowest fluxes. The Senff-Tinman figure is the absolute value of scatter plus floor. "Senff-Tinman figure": 17.2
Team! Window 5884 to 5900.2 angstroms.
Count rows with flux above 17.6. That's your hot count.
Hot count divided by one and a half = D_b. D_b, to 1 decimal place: 0.0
